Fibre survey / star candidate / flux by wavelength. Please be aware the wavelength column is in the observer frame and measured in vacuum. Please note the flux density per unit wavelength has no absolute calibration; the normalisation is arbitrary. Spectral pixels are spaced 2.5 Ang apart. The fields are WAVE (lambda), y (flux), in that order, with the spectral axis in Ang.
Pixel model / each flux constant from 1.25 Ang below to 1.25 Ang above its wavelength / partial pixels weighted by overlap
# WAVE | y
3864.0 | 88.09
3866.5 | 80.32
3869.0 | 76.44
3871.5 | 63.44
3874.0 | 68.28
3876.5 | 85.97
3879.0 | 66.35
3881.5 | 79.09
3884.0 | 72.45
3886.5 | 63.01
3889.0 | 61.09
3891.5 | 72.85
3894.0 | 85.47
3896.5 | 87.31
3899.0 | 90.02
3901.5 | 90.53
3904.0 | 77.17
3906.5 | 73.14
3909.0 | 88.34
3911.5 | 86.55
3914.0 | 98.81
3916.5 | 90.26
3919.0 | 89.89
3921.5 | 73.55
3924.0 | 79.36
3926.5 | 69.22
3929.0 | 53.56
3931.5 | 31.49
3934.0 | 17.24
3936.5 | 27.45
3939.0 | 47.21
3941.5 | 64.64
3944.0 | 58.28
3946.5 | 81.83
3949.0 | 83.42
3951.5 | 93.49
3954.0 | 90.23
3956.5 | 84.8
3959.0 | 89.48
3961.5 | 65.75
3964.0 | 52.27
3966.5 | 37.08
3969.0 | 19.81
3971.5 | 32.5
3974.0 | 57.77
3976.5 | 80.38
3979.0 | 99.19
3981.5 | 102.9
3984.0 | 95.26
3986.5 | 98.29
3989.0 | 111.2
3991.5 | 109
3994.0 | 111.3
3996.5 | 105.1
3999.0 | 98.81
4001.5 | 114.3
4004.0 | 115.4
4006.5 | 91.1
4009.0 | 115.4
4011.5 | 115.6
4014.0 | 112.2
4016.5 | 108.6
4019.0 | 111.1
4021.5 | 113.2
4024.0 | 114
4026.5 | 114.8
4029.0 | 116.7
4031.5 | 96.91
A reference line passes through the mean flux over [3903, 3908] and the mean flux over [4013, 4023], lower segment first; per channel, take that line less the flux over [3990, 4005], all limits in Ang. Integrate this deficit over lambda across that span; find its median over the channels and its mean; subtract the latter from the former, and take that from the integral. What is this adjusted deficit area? -59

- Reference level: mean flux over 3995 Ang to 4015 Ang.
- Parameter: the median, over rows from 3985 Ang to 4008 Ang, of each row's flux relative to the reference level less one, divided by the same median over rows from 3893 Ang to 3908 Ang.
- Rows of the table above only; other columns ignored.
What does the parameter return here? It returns 0.0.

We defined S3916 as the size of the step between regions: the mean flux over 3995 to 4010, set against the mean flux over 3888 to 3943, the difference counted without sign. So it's 36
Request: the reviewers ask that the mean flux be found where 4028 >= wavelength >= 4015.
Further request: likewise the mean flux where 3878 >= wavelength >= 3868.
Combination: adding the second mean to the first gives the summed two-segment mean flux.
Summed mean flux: 186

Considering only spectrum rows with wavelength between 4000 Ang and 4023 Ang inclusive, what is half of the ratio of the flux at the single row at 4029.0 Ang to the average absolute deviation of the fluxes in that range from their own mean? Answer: 12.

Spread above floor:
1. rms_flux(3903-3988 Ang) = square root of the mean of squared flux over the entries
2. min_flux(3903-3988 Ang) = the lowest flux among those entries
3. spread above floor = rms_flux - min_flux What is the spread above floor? 57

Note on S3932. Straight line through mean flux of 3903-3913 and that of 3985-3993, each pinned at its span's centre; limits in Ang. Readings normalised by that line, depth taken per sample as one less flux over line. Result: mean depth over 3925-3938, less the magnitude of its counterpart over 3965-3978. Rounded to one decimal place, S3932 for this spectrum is 0.0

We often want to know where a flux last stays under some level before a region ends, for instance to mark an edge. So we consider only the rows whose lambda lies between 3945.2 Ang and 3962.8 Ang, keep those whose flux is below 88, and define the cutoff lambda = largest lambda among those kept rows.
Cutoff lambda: 3961.5 Ang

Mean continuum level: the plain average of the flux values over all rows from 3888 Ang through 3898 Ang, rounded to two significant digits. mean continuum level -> 77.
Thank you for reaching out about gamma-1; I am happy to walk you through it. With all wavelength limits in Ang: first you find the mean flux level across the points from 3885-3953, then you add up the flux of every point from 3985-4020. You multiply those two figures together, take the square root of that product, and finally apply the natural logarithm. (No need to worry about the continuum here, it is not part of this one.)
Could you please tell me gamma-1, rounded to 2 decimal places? 5.80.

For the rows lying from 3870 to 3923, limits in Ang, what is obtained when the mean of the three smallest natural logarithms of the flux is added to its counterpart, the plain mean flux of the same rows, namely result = 83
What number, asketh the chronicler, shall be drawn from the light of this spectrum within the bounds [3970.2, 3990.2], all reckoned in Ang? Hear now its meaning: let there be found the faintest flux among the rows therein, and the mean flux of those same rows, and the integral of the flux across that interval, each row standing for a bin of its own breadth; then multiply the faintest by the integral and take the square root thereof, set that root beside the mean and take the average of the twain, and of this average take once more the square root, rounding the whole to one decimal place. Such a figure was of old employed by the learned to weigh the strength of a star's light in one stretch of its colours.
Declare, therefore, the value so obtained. 12.6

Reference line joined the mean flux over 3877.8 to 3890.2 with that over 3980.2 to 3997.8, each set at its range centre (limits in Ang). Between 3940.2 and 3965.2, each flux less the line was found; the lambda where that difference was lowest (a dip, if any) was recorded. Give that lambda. 3964.0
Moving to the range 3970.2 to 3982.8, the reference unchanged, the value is 3971.5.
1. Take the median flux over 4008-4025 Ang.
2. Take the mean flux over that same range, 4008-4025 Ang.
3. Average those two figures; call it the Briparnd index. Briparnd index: 113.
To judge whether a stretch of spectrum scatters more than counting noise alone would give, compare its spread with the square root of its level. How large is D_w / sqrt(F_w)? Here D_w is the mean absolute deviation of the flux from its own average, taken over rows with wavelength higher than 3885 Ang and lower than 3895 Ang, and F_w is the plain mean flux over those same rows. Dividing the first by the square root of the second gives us 1.02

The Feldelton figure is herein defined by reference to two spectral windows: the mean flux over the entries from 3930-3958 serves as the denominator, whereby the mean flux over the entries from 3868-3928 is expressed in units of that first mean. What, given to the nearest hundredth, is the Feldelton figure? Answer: 1.27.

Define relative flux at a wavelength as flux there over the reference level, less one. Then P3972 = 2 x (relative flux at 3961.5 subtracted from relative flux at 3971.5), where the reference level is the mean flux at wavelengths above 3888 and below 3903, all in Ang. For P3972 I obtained -0.8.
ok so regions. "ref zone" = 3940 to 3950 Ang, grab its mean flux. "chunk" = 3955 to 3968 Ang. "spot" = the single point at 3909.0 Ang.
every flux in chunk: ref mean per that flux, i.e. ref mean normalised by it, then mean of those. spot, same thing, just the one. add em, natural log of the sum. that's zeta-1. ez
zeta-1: 0.71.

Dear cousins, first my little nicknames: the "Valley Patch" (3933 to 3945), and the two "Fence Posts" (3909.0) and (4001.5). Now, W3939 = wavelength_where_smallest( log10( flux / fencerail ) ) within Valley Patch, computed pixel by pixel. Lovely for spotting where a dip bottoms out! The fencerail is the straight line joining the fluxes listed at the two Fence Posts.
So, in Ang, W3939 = 3934.0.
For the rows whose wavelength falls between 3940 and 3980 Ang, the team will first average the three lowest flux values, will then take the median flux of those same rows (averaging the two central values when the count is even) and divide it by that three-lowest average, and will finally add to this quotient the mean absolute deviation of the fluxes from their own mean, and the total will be 22.1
